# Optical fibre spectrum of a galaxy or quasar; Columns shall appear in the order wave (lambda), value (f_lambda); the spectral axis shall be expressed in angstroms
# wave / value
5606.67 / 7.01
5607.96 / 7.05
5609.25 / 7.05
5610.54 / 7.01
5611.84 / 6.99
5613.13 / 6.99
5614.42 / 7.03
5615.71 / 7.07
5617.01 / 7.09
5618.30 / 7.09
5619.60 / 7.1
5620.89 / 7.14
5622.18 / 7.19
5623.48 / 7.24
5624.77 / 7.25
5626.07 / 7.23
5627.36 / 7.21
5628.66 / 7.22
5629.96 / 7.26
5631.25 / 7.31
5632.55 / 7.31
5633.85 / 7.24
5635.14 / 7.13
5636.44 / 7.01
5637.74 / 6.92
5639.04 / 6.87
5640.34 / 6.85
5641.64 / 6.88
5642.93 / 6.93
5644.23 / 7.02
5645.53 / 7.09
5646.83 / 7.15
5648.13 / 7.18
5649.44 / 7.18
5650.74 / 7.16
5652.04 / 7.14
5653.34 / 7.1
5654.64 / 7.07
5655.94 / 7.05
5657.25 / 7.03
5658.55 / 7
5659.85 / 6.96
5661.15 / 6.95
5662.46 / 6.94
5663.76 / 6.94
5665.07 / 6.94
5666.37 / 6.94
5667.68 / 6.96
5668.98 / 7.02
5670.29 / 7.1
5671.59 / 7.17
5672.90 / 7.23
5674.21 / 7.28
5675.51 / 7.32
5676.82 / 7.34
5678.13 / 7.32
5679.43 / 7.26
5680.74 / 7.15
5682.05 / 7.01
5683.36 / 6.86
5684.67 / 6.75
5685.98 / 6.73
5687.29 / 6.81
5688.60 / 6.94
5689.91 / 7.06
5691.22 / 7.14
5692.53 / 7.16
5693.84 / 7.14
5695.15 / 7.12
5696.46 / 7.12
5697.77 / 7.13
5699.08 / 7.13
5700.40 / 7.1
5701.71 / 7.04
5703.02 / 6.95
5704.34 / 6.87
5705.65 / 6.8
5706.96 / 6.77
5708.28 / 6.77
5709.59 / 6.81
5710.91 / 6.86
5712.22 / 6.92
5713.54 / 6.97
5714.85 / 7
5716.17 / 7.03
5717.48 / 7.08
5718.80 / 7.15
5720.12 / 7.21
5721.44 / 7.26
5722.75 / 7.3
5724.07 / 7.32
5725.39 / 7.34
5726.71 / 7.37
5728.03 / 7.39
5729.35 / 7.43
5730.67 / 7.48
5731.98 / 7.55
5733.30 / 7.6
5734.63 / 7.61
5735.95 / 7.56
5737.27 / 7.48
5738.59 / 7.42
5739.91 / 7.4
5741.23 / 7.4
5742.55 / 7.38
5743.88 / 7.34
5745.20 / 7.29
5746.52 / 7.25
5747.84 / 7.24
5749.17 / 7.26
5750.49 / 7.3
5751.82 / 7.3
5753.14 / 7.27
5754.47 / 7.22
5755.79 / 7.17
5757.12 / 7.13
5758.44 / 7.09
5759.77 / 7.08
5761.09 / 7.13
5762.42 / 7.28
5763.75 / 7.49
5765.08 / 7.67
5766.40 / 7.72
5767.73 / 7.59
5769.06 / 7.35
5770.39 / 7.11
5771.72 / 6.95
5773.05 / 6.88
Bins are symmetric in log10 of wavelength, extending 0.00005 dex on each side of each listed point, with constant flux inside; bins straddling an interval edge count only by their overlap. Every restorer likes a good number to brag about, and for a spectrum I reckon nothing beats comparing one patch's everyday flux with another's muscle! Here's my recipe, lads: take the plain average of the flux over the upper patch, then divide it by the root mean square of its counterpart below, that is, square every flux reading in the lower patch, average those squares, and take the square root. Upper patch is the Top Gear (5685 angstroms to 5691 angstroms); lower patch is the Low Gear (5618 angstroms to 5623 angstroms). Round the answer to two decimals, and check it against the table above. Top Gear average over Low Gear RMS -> 0.97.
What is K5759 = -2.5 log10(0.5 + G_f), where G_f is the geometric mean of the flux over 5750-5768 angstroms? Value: -2.23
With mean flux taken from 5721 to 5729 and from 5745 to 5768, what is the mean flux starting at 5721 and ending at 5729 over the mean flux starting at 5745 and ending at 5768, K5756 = 1.00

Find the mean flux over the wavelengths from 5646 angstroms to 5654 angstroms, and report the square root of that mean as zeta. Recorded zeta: 2.67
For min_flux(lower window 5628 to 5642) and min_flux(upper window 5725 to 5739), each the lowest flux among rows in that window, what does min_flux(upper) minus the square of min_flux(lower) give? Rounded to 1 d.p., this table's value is -39.6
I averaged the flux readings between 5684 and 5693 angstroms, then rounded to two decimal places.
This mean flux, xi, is 6.94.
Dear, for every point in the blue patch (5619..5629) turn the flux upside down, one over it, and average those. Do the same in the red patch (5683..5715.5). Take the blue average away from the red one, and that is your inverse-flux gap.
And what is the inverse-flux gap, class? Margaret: 0.0048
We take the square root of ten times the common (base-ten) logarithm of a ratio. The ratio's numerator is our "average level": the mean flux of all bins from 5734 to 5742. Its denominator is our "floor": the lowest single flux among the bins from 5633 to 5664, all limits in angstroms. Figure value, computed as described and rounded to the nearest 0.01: 0.62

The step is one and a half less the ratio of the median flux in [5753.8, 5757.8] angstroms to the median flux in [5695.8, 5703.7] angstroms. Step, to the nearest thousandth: 0.492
